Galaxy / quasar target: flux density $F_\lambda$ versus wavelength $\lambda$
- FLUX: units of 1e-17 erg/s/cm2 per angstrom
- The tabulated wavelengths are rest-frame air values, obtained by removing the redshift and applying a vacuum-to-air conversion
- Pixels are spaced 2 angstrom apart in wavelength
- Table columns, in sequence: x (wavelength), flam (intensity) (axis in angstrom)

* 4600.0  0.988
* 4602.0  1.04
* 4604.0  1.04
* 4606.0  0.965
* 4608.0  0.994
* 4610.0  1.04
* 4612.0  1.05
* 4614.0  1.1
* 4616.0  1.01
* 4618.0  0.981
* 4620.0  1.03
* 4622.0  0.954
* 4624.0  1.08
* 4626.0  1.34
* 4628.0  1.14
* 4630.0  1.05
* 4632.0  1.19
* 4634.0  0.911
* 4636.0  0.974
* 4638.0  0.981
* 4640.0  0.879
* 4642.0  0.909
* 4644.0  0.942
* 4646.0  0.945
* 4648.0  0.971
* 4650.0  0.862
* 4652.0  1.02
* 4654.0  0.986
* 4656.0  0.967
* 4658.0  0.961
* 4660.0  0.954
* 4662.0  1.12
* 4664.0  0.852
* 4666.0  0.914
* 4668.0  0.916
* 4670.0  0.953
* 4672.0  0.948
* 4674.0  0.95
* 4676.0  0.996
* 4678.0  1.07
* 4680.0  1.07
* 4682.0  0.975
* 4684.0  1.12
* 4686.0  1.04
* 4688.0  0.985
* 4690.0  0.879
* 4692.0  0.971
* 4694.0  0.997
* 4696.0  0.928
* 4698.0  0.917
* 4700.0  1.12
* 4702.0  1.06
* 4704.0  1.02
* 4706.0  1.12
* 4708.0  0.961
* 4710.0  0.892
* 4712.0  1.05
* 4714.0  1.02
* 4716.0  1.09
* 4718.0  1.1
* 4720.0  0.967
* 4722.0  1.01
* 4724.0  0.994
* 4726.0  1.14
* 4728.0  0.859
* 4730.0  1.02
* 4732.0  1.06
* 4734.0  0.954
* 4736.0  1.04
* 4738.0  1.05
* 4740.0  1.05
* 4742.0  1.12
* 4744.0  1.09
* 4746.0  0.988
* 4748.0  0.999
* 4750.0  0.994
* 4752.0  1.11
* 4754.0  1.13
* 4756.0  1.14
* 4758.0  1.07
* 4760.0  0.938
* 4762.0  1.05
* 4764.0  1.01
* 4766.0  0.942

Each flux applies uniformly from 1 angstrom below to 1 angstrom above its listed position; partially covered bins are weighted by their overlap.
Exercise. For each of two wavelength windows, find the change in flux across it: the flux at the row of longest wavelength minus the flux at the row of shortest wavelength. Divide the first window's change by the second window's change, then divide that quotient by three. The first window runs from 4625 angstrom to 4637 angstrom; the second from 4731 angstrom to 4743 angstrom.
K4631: -2.03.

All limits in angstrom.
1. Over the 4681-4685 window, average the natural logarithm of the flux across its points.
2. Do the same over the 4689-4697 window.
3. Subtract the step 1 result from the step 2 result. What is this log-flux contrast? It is -0.10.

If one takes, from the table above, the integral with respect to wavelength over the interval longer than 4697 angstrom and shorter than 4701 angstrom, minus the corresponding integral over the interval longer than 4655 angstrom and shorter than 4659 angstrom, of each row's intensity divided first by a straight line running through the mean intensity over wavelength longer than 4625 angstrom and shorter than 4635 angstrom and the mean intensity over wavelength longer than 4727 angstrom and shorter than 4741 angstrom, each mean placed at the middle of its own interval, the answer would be 0.4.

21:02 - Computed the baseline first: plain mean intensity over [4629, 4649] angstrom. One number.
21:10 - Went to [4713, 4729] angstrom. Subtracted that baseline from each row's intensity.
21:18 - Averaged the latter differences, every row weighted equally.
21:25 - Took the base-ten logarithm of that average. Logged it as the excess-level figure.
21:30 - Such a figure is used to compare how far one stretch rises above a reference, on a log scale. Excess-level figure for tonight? -1.33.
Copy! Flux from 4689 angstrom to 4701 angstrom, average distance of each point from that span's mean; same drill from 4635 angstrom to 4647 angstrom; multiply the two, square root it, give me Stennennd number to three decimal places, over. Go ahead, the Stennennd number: 0.042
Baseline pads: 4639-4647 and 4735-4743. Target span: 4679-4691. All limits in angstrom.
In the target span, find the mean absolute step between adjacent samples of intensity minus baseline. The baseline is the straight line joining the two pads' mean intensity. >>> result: 0.098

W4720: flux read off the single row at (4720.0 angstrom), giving 0.967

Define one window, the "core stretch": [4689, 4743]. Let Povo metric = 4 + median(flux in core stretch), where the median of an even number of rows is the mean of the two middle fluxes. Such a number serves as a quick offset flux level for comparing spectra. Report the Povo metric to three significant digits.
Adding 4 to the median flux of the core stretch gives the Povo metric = 5.02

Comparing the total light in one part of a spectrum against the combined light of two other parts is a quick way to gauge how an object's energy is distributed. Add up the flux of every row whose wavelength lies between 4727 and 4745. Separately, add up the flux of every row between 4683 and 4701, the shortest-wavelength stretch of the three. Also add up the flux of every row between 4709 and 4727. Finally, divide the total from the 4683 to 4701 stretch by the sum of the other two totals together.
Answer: 0.48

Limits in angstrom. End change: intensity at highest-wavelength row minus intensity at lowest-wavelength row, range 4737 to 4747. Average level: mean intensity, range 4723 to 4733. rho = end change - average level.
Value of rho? -1.08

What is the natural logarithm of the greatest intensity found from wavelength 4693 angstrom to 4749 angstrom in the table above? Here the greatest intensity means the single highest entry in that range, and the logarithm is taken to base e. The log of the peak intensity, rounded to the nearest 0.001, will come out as 0.131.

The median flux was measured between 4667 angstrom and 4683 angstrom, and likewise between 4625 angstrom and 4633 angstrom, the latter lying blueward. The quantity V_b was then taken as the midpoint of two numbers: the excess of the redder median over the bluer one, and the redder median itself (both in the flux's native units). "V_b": 0.38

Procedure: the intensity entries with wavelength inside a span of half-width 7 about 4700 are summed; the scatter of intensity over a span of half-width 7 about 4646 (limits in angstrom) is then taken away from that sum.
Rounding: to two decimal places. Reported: 7.11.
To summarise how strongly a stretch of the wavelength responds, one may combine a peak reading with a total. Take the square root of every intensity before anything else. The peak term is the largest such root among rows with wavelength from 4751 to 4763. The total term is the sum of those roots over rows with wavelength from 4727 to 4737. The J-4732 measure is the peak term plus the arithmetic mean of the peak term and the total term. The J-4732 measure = 4.1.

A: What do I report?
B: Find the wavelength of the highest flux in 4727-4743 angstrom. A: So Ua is 4742.0 angstrom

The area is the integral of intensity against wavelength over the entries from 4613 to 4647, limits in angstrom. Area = 34.8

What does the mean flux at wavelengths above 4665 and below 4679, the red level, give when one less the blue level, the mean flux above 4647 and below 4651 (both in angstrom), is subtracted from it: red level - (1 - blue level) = 0.88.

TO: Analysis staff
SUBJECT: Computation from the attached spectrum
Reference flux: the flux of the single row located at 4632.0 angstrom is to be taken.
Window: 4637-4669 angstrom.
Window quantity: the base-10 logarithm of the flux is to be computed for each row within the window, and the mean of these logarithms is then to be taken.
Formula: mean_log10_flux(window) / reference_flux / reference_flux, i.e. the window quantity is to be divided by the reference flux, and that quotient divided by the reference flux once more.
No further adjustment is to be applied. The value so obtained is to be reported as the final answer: -0.017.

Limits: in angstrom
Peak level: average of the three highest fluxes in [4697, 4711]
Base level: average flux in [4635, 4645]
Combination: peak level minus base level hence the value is 0.163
